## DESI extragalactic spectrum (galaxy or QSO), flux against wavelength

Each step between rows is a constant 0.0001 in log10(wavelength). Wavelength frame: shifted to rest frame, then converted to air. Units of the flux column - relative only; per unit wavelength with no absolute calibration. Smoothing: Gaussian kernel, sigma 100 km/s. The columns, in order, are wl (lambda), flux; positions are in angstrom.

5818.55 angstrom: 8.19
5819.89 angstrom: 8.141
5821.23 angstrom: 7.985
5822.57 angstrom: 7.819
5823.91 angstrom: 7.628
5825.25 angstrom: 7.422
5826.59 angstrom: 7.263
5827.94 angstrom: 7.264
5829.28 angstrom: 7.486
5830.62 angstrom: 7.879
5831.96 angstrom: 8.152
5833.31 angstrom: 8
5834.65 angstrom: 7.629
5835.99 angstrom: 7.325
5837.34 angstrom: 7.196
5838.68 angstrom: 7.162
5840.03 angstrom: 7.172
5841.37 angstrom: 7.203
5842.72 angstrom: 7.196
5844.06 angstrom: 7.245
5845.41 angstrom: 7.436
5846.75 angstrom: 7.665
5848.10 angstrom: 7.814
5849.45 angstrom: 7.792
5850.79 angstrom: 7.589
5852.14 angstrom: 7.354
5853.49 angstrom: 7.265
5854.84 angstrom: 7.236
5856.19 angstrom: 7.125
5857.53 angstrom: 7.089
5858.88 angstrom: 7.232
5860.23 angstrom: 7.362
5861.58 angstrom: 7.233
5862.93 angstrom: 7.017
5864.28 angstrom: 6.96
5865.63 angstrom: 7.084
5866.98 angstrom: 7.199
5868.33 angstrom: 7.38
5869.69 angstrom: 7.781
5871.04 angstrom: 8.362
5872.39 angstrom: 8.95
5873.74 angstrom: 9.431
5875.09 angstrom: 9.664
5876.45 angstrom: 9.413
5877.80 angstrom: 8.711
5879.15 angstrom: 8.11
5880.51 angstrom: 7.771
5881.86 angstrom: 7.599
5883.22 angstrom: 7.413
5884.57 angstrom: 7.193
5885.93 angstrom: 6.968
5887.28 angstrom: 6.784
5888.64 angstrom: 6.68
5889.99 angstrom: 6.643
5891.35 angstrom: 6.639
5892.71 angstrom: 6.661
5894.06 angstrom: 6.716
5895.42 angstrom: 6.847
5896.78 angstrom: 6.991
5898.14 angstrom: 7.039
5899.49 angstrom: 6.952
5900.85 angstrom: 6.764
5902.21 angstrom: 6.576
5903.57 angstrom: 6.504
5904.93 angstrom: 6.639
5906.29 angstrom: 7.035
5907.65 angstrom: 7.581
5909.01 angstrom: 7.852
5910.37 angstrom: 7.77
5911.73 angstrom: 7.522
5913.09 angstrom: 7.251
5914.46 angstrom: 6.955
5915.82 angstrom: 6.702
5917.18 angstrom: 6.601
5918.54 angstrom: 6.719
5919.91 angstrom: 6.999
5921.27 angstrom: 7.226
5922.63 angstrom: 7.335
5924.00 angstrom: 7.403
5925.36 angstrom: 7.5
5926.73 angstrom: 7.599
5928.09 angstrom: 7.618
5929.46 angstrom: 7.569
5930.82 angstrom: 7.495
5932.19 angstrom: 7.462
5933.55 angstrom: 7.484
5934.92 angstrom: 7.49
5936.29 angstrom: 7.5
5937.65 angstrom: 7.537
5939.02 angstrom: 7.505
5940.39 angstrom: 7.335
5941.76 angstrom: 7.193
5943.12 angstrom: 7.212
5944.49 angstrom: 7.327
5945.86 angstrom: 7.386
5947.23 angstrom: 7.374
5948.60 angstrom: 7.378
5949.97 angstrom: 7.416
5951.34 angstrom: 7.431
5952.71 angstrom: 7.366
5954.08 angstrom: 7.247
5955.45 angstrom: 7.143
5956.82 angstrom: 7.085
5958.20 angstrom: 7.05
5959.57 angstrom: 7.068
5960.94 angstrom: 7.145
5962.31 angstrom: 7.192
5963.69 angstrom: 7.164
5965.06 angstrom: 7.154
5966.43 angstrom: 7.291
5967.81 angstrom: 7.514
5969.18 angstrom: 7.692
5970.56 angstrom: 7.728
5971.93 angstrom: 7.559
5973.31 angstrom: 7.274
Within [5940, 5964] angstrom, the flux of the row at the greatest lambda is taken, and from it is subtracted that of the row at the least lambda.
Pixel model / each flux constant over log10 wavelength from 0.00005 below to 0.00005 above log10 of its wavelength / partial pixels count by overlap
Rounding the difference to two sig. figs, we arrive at -0.17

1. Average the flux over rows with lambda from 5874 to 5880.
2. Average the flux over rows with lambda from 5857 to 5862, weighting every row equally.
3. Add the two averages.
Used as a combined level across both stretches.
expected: 16.2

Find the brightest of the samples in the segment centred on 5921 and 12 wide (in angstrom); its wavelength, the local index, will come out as 5926.73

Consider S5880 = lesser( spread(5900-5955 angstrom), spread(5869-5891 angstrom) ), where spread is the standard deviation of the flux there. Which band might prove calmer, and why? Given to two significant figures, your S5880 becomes 0.34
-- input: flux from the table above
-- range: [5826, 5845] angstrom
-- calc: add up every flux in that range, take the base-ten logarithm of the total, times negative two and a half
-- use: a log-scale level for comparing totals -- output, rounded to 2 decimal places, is -5.04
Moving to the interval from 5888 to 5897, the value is -4.18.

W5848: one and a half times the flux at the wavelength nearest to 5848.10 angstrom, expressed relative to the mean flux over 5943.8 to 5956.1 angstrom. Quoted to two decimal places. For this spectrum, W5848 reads 1.60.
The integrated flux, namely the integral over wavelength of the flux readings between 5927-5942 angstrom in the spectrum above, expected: 112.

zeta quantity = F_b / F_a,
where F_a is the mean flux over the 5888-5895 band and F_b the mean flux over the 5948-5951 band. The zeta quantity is 1.11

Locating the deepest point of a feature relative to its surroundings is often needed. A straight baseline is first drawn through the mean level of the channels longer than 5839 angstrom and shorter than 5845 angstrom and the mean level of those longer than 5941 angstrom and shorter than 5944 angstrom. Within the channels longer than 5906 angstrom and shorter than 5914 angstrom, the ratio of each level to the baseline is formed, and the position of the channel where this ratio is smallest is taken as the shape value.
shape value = 5906.29 angstrom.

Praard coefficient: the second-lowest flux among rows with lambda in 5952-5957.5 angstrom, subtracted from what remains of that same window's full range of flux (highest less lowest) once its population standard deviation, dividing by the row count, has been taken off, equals -6.97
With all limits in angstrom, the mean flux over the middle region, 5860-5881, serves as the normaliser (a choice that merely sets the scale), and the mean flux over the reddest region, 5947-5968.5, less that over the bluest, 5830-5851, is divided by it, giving -0.035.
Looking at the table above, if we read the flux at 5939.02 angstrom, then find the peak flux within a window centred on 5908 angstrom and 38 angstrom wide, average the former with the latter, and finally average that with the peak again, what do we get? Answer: 7.77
